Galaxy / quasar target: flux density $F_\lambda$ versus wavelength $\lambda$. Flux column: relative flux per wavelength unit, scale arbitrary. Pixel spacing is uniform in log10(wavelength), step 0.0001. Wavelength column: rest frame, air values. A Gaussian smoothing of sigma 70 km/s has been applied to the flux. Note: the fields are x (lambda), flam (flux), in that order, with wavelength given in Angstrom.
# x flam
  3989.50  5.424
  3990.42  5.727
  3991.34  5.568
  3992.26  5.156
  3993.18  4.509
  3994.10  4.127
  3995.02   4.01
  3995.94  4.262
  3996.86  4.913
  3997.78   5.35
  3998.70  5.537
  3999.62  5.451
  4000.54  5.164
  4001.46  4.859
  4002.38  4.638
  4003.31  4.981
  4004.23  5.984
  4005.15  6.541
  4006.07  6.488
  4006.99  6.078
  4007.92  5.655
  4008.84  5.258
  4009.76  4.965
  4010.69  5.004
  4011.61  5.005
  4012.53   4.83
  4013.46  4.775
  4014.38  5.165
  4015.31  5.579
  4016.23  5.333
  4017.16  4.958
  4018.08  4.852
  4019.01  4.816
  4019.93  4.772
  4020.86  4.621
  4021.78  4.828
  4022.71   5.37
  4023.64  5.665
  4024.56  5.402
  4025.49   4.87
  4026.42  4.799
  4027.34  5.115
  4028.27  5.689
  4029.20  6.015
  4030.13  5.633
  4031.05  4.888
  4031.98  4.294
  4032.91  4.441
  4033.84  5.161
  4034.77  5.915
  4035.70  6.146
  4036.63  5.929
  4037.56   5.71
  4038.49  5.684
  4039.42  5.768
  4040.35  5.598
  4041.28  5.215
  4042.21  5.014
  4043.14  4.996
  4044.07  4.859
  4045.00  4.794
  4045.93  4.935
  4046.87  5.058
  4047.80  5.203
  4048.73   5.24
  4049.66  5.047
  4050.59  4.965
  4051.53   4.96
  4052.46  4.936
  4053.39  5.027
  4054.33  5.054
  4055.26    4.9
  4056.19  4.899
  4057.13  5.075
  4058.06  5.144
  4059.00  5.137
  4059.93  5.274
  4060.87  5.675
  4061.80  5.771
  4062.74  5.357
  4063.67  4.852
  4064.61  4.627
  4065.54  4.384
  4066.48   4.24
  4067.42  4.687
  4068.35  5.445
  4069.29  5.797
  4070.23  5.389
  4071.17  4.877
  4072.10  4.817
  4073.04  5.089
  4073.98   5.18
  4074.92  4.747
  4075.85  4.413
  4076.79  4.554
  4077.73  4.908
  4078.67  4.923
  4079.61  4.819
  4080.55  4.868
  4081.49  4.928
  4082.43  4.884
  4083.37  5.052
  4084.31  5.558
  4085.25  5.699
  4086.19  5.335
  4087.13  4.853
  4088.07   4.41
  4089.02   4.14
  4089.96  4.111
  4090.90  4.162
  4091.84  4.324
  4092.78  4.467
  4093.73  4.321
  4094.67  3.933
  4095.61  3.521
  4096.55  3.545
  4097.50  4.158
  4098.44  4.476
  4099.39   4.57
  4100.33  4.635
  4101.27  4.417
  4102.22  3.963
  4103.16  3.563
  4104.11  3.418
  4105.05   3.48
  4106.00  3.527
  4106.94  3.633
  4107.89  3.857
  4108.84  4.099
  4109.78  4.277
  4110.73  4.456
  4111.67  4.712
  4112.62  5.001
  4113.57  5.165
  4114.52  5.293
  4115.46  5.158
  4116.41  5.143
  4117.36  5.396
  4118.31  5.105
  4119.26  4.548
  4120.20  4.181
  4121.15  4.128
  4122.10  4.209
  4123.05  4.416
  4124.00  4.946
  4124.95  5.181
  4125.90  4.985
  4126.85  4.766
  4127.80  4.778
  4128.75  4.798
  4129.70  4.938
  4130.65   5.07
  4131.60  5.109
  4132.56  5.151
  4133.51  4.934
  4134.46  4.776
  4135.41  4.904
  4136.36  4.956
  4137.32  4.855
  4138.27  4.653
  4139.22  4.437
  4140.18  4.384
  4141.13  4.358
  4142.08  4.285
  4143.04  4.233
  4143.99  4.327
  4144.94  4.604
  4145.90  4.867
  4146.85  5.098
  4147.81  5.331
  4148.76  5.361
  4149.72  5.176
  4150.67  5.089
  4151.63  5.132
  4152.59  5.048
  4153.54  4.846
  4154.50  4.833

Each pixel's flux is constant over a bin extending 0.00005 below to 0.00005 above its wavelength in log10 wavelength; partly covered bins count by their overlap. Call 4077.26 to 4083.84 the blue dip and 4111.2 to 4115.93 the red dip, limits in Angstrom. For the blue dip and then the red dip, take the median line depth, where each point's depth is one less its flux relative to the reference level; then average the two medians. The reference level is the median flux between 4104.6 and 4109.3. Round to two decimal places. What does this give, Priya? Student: -0.39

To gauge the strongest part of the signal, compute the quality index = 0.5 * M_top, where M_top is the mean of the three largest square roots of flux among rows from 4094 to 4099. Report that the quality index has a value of 1.02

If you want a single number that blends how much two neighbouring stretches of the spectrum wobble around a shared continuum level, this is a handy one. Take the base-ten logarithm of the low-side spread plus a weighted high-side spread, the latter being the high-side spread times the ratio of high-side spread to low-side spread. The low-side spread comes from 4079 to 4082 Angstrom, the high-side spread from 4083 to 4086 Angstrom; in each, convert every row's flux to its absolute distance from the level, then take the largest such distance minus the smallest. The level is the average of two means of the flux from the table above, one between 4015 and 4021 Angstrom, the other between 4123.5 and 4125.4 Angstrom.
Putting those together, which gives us 0.60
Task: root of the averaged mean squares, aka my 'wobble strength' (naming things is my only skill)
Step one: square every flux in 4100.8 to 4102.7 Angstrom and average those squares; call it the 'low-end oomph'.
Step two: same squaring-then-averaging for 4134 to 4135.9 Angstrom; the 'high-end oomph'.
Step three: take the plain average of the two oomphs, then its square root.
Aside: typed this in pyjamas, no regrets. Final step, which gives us 4.53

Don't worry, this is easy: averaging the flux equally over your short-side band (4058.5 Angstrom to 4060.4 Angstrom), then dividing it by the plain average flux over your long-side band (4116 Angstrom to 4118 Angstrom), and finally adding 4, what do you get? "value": 4.99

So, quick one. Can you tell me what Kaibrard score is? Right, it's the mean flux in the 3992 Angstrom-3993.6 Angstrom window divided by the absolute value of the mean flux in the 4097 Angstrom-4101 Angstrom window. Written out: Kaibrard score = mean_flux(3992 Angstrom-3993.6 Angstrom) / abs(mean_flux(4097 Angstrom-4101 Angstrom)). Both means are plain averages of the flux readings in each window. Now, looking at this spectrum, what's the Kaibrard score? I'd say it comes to 1.08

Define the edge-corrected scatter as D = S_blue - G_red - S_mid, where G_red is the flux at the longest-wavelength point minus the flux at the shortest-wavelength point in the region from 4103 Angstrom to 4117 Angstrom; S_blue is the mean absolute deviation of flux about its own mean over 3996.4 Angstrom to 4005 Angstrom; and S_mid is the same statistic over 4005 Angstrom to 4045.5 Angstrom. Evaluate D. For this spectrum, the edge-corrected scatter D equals -1.69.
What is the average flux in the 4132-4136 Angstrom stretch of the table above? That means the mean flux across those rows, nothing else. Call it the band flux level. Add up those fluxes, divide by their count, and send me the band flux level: 4.94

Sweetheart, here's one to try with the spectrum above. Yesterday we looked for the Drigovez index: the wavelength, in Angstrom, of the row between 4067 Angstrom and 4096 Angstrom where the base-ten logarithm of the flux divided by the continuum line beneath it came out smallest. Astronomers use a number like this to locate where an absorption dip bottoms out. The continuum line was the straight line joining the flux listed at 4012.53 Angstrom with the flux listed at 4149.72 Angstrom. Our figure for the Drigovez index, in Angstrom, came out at 4095.61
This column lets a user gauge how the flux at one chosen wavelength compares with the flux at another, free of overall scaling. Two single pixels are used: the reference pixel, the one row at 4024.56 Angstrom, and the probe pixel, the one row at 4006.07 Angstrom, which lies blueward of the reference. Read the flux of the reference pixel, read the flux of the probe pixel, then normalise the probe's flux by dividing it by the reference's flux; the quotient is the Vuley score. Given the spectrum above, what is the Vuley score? 1.20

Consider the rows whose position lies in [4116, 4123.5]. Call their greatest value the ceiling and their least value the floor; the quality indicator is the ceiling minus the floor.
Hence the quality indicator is 1.3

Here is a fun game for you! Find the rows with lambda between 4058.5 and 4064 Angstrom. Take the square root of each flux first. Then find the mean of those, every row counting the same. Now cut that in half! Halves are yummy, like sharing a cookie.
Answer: 1.16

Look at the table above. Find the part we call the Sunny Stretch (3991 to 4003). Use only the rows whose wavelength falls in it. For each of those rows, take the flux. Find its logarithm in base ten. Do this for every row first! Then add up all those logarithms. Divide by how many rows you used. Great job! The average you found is 0.69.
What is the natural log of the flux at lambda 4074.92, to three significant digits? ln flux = 1.56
